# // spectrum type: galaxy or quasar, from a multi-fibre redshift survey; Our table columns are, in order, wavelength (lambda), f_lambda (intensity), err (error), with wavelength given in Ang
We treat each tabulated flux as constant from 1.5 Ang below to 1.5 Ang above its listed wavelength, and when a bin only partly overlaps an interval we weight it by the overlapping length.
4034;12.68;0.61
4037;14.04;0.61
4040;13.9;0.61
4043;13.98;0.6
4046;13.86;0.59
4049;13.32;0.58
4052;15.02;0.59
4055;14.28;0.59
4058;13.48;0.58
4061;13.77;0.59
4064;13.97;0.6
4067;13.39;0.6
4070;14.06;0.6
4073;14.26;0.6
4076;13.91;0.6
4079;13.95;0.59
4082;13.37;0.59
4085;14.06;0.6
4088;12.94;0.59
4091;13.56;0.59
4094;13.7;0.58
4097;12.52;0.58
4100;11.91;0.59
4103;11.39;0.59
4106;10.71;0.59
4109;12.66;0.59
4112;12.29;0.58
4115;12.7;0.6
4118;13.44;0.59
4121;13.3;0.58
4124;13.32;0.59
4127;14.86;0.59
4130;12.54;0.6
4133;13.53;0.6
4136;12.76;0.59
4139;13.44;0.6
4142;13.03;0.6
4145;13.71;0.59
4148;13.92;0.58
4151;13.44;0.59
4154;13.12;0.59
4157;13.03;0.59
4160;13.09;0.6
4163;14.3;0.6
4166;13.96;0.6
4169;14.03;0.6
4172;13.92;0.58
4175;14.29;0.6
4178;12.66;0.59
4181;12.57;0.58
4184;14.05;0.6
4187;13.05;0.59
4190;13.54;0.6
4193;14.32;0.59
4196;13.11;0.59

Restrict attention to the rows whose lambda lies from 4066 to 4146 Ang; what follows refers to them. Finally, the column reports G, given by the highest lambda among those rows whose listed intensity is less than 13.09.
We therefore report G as 4142 Ang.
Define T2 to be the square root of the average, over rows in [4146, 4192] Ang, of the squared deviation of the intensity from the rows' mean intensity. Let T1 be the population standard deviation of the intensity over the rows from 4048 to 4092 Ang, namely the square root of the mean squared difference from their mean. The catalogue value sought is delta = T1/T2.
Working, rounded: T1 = 0.490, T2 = 0.56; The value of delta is 0.88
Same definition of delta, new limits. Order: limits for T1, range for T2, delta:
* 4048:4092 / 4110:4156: 0.81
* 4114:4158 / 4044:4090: 1.13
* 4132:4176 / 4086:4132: 0.49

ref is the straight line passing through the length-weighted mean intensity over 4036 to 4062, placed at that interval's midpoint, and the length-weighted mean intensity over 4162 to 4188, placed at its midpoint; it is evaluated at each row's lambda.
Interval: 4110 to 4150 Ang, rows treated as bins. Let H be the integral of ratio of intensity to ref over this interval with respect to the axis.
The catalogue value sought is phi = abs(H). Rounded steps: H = 39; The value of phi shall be 38.6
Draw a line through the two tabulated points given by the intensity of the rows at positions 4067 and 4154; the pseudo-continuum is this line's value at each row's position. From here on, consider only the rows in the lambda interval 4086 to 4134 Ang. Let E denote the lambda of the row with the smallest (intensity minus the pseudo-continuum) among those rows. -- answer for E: 4106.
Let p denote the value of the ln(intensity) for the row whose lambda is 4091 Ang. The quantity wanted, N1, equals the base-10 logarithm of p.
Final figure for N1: 0.416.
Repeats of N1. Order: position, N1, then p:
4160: 0.410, 2.57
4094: 0.418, 2.62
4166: 0.421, 2.64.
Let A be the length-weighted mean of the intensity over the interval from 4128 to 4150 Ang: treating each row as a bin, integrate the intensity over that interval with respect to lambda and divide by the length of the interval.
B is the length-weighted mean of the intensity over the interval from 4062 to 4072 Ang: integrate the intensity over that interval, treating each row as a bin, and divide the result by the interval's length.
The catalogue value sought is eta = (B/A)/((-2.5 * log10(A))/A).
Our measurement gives -4.92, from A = 13.3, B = 13.8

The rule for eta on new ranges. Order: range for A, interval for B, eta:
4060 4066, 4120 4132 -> -4.74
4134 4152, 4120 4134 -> -4.80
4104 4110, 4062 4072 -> -5.20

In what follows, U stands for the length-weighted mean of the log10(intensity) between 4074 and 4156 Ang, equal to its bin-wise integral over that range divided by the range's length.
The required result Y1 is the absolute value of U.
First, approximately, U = 1.12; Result 1.12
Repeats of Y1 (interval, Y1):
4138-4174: 1.13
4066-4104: 1.12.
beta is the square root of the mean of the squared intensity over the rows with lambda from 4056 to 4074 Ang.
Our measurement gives 13.8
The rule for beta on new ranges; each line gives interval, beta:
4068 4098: 13.6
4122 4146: 13.4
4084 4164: 13.1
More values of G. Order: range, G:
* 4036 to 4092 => 4088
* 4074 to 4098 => 4097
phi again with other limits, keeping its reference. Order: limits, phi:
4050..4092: 41.8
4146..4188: 41.6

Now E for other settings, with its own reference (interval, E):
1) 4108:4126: 4112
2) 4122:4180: 4130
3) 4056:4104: 4103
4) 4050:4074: 4067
